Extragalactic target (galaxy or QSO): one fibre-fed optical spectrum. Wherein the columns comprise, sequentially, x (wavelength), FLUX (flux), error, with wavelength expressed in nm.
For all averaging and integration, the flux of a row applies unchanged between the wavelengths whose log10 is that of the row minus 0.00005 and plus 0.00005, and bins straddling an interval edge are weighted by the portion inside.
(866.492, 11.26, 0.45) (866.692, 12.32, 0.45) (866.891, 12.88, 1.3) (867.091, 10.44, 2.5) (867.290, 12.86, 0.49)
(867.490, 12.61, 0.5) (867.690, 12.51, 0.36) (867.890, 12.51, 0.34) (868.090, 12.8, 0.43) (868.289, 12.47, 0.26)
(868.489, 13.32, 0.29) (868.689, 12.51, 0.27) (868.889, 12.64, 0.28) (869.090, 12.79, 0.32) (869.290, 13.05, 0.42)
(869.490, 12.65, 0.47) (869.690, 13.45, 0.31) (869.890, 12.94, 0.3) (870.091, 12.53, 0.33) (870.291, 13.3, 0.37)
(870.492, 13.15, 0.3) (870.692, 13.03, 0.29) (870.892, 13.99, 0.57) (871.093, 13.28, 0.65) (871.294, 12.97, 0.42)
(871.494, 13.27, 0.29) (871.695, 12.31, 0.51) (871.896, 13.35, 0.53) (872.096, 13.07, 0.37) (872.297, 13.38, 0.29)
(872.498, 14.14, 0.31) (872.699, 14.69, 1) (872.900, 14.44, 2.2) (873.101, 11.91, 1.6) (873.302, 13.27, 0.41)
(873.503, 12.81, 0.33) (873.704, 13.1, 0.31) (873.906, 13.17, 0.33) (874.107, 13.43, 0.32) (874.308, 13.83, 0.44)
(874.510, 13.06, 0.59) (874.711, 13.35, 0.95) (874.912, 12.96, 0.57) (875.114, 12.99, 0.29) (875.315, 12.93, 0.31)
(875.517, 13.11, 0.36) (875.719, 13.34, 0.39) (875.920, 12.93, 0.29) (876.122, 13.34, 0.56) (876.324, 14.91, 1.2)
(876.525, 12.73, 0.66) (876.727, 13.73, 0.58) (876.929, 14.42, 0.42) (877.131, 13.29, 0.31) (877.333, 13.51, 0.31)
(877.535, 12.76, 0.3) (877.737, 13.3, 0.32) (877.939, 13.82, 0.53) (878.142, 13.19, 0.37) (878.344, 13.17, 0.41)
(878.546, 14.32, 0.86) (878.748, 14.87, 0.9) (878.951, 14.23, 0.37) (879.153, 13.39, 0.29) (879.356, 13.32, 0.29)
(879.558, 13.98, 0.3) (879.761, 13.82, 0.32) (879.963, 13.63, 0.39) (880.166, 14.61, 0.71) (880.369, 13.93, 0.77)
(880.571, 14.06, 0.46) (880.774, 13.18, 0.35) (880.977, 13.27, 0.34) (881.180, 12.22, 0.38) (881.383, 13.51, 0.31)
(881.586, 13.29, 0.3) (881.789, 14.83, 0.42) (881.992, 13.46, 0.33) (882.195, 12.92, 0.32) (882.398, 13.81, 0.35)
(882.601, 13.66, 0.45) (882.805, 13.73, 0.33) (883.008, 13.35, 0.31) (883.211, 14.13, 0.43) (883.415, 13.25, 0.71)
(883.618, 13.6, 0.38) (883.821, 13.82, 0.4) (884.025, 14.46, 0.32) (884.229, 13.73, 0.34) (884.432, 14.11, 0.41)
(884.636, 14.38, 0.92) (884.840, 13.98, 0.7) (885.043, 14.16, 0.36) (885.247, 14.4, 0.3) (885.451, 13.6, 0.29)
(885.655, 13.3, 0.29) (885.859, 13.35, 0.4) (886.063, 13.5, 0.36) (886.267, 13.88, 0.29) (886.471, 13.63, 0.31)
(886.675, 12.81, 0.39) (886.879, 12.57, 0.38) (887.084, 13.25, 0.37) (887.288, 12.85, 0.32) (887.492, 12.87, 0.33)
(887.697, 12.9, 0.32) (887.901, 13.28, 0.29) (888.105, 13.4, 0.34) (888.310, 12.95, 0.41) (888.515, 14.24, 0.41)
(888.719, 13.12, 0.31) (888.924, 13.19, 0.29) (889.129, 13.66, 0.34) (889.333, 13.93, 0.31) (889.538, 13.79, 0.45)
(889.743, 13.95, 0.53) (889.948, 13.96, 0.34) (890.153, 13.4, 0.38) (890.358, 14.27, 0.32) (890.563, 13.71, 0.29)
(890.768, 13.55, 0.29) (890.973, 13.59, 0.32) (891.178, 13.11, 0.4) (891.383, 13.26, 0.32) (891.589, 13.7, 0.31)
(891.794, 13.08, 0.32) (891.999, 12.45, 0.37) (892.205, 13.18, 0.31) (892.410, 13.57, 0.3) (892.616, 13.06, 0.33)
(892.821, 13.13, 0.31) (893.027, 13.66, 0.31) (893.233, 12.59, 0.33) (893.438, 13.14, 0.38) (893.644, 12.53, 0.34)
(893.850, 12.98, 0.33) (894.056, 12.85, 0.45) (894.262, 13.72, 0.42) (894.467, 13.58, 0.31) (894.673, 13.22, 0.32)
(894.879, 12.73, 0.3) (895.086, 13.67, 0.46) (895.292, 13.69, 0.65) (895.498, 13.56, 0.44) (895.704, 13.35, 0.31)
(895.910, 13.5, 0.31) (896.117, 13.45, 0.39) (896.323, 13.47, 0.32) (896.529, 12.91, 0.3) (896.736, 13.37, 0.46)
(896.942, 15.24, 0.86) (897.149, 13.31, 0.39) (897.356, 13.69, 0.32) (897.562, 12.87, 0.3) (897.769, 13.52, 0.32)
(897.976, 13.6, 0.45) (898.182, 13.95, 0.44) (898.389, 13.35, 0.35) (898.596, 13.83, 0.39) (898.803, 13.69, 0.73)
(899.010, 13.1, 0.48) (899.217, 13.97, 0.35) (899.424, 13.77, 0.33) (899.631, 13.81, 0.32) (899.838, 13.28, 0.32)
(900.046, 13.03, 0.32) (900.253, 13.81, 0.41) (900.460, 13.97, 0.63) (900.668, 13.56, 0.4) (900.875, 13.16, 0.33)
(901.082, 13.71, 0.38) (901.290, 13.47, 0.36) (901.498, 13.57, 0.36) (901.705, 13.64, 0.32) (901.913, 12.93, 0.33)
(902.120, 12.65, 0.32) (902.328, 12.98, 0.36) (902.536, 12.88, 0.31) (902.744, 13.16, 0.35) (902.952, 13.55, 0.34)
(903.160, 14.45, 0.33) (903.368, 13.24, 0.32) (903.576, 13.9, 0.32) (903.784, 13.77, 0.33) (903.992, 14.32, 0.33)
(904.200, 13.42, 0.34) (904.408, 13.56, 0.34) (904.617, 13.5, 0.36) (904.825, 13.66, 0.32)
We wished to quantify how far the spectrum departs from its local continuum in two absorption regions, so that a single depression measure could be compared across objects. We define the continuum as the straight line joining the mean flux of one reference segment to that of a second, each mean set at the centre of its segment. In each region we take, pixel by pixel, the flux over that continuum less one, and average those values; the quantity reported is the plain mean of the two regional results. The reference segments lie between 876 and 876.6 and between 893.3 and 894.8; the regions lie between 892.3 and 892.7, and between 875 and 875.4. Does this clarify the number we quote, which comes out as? -0.022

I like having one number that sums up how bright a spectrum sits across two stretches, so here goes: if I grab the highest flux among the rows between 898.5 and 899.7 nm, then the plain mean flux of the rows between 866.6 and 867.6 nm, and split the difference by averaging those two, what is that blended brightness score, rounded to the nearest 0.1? 13.1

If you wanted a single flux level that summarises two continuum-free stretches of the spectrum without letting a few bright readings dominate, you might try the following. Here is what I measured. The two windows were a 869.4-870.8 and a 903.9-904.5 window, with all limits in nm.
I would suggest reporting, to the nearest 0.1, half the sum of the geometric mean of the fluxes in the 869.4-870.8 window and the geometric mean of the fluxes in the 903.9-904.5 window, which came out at 13.4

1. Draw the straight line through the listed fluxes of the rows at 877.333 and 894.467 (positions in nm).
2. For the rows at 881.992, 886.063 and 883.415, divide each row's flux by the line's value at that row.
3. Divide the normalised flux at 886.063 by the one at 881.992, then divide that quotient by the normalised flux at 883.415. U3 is 1.02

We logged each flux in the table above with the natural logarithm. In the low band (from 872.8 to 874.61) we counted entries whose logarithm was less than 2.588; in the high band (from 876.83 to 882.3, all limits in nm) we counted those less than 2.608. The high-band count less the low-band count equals 9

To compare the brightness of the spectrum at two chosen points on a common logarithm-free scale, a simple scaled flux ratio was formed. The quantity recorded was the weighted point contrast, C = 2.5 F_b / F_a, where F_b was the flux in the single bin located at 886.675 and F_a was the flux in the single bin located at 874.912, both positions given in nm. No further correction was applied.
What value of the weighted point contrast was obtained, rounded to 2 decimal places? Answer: 2.47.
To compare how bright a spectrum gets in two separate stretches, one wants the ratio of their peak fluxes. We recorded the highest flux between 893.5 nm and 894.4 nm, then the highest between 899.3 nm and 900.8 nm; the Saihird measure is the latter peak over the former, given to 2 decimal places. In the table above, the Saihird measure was 1.02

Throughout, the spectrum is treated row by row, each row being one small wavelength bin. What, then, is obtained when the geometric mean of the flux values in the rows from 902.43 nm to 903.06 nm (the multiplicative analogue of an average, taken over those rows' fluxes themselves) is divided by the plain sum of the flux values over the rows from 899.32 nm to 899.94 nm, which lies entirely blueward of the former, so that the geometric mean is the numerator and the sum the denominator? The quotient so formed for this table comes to 0.323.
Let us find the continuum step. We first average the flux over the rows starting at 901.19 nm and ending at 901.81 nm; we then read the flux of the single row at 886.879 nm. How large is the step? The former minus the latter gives 1.0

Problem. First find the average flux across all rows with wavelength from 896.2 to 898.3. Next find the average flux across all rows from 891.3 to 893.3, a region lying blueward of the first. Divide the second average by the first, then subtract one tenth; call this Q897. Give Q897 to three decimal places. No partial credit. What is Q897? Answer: 0.869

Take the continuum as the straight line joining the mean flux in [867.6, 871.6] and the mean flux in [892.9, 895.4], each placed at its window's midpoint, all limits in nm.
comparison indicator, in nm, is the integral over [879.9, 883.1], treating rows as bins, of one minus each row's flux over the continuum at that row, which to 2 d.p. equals -0.13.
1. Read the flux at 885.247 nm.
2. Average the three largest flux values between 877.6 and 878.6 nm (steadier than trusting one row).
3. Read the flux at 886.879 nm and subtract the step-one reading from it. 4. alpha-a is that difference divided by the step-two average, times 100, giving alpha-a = -13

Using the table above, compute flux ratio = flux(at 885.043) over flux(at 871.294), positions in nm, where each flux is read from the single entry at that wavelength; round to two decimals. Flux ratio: 1.09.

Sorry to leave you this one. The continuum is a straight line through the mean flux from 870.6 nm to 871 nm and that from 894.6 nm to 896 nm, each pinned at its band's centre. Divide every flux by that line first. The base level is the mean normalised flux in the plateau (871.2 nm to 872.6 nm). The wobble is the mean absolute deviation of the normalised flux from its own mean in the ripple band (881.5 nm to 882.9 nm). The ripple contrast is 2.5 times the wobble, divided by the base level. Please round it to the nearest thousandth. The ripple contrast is 0.074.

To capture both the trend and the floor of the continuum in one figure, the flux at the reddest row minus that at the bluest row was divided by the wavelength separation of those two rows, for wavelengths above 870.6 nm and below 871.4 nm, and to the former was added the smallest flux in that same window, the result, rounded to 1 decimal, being 12.9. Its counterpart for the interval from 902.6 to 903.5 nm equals 13.3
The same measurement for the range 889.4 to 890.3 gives 12.8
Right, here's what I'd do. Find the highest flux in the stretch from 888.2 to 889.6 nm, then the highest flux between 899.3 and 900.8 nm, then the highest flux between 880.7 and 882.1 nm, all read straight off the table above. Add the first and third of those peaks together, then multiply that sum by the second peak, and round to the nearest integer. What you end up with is 406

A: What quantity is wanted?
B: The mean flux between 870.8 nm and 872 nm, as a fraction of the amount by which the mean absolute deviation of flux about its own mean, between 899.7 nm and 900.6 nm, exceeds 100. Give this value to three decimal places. -0.132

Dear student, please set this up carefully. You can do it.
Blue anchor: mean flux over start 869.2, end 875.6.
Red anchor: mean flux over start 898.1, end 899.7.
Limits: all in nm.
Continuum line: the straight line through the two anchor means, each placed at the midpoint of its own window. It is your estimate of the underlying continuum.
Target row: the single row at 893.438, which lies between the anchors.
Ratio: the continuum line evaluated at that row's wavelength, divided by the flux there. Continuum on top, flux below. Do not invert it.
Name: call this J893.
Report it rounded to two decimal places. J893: 1.03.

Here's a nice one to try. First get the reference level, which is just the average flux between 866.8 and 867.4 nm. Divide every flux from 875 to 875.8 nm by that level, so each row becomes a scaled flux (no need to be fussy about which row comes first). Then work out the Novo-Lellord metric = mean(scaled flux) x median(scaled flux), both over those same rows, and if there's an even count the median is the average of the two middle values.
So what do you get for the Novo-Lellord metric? 1.17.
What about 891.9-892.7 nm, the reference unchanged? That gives 1.18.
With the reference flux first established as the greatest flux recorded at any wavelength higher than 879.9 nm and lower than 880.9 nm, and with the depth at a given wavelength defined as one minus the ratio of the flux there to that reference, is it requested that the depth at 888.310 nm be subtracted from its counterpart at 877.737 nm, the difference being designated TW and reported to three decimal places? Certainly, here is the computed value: -0.024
